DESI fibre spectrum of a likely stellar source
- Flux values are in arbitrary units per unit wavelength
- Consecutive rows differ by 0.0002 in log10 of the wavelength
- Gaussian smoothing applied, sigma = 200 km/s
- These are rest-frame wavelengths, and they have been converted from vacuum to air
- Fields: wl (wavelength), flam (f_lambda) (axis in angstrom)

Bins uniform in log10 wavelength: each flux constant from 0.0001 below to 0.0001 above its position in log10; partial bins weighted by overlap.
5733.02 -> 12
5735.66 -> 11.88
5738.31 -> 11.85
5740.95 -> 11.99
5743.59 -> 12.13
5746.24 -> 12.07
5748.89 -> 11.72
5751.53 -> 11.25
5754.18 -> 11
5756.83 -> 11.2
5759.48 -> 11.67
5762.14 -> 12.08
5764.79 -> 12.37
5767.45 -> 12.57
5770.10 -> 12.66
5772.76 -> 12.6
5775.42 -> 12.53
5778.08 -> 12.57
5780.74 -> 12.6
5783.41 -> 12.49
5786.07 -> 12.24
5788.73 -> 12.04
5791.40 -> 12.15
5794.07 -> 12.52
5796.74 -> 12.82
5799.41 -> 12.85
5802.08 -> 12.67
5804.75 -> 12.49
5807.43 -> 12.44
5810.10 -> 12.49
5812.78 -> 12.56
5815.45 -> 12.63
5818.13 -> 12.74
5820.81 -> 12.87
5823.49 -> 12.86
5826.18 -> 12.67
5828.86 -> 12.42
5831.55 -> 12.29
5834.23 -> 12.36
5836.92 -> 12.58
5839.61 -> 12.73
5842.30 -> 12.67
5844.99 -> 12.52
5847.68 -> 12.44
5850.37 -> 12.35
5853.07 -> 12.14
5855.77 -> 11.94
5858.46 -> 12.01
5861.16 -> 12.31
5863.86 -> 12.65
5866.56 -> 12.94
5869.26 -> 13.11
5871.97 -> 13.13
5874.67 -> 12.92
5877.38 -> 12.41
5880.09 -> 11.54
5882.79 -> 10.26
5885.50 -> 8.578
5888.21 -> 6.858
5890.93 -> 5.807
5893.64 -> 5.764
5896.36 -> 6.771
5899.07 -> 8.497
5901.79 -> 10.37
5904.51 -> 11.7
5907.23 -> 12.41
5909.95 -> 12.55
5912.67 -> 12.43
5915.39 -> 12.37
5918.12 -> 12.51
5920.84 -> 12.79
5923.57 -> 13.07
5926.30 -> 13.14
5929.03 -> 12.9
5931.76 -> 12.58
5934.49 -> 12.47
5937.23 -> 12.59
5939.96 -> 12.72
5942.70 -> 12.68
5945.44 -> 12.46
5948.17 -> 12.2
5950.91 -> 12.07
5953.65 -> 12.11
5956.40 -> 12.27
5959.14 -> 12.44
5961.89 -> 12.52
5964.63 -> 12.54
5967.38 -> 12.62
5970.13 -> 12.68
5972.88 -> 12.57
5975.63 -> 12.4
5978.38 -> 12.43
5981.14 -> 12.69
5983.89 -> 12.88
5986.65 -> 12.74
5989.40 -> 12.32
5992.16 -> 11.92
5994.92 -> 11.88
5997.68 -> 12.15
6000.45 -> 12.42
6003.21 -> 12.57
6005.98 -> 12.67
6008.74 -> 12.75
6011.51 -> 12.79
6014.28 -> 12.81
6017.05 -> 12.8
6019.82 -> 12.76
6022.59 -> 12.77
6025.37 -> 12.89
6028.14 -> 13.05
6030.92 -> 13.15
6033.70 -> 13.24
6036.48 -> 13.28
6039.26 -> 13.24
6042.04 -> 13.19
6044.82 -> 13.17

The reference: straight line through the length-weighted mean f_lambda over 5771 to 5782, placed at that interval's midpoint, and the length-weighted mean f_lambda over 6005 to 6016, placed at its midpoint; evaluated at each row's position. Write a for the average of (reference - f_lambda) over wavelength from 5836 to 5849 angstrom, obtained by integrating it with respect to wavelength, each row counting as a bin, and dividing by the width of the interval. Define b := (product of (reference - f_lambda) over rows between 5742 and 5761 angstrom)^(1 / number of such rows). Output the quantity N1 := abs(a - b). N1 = 0.8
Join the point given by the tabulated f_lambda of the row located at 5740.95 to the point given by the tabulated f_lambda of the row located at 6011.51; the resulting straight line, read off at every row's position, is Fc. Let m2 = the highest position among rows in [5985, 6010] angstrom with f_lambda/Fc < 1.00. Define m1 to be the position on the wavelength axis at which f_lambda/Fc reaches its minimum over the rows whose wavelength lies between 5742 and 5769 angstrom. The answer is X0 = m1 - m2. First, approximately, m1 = 5754.18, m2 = 6008.74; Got -254.6 angstrom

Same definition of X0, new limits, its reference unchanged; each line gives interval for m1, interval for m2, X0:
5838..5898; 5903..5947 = -51.8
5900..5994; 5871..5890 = 13.6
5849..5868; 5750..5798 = 67.0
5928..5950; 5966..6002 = -52.3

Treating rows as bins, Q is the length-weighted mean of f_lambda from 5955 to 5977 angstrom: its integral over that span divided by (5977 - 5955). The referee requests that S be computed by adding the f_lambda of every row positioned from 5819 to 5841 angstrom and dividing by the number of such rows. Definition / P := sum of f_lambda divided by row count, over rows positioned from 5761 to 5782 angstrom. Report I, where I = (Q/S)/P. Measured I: 0.079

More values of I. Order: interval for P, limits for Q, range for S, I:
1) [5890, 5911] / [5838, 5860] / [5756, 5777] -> 0.110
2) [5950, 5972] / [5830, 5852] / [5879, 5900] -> 0.126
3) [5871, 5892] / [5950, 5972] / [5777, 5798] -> 0.098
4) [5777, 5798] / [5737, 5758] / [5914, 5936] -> 0.074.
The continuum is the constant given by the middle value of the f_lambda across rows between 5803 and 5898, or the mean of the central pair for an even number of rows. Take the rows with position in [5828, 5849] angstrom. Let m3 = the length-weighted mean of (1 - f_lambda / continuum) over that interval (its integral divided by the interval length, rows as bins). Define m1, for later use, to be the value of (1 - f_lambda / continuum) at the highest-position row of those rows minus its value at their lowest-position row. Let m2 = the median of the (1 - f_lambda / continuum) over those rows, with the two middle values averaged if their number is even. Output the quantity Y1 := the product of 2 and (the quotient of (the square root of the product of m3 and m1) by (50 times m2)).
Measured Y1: -0.036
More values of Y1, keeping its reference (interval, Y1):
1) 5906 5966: -0.060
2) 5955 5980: -0.048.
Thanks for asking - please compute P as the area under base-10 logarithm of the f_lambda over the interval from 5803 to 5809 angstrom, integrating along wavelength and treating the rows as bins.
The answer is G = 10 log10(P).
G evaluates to 8.2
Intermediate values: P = 7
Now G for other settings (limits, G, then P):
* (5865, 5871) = 8.3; 7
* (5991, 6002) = 10.8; 12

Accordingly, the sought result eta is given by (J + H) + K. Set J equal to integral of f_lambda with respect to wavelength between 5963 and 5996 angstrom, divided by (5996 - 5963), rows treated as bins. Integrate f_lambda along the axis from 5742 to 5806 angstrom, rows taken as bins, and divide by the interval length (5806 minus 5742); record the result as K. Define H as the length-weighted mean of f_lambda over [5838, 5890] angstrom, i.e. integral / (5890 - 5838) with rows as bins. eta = 36.5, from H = 11.8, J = 12.5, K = 12.2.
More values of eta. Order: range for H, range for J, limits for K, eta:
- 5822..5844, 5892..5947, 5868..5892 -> 34.7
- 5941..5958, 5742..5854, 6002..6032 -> 37.5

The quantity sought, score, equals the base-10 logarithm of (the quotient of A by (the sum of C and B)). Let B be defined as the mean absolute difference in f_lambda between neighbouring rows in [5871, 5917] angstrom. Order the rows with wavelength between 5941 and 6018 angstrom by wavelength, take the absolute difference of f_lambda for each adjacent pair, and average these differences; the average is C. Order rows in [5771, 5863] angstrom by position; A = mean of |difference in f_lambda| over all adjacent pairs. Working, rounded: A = 0.14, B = 0.90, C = 0.145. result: -0.88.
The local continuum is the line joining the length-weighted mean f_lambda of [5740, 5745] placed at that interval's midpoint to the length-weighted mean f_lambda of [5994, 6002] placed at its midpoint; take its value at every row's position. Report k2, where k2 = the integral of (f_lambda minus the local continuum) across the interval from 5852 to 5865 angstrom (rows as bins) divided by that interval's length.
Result 0.09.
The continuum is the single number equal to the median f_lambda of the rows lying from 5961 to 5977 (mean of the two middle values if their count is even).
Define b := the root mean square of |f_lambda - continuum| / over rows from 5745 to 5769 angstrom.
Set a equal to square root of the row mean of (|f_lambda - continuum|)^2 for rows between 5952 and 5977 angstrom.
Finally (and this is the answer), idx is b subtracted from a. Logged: -0.7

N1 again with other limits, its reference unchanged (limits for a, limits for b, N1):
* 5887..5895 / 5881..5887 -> 3.4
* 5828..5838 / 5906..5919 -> 0.0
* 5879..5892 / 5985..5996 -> 3.9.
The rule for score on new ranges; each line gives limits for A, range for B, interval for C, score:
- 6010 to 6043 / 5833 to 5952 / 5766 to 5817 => -0.96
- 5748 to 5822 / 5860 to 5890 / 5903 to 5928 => -0.72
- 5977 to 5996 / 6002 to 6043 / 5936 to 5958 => 0.07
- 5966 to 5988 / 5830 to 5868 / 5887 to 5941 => -0.70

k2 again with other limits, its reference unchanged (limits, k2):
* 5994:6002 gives 0.00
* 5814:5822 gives 0.65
